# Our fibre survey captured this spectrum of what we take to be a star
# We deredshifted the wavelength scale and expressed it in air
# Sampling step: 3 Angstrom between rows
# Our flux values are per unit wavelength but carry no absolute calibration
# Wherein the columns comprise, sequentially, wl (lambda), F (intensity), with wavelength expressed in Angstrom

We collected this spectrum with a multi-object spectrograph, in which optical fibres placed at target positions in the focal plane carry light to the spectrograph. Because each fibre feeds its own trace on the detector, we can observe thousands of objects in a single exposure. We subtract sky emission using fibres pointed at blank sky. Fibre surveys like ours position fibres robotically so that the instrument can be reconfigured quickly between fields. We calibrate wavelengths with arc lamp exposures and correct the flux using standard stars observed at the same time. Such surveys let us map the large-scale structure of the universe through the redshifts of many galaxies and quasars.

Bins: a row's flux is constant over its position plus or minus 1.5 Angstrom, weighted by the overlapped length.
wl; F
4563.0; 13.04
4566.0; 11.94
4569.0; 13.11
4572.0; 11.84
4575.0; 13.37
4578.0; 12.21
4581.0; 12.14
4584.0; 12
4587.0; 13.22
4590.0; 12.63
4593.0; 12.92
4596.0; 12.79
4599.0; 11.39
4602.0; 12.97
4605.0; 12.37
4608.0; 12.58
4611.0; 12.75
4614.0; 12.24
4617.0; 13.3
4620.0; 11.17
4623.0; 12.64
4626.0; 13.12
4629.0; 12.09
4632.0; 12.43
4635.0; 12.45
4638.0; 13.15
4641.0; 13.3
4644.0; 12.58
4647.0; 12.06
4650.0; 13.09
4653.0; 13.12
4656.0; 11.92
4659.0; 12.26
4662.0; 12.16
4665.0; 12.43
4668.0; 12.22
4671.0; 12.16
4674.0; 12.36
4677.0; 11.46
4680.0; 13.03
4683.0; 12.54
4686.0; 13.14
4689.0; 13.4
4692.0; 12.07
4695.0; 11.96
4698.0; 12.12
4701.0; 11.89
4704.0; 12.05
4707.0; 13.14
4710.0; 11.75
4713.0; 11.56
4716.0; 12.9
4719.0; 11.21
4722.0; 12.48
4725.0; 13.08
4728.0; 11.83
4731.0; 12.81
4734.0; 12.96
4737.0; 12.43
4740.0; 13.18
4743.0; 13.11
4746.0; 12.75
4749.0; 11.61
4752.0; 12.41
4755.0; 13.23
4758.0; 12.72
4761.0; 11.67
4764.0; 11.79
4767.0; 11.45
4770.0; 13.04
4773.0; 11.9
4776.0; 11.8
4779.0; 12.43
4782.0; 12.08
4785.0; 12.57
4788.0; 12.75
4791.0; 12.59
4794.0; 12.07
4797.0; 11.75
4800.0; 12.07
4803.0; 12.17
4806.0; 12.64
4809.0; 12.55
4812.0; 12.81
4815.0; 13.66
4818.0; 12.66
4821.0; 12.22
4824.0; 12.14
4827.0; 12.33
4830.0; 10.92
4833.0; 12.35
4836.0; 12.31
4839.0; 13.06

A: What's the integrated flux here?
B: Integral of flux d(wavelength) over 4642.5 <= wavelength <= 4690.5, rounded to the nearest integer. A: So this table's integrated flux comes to 600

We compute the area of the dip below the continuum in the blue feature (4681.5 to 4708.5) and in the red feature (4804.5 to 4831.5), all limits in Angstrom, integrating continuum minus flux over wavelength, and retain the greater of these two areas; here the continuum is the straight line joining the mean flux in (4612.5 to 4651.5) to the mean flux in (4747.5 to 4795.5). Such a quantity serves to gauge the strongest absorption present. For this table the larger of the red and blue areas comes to -1.1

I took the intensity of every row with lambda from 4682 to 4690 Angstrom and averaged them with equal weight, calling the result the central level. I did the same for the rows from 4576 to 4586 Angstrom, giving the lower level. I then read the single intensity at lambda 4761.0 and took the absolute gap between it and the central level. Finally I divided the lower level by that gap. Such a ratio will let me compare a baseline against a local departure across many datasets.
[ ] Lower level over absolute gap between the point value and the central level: 9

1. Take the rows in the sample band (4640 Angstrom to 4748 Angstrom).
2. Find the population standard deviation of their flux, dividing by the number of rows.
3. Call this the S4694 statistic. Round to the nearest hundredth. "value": 0.57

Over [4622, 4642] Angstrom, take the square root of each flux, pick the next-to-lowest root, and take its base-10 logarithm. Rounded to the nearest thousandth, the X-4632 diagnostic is 0.547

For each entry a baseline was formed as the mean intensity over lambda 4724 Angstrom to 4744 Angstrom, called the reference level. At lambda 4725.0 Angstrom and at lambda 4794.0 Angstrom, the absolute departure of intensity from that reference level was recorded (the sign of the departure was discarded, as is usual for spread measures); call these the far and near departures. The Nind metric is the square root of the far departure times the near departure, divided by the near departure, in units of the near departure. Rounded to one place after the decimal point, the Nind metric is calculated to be 0.7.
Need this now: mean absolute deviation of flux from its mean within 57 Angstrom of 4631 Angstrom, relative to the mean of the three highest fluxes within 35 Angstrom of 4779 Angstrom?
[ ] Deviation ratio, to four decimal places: 0.0338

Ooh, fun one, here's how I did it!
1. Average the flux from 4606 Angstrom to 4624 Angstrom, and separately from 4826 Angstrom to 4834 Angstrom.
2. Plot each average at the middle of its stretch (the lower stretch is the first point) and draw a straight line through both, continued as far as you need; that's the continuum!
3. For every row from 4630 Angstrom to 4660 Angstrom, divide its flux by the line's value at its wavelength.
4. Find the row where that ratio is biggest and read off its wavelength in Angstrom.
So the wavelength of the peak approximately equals 4641.0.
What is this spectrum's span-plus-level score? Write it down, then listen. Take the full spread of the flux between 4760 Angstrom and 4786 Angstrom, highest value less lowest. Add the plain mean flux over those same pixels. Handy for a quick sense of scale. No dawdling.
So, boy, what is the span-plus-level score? 13.7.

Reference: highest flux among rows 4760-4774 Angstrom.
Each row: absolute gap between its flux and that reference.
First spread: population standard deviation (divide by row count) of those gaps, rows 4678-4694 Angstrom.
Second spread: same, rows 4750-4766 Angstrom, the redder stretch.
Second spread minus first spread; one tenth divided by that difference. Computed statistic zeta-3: 0.72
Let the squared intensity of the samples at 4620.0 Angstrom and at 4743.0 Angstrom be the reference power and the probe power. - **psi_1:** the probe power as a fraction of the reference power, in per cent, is 138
